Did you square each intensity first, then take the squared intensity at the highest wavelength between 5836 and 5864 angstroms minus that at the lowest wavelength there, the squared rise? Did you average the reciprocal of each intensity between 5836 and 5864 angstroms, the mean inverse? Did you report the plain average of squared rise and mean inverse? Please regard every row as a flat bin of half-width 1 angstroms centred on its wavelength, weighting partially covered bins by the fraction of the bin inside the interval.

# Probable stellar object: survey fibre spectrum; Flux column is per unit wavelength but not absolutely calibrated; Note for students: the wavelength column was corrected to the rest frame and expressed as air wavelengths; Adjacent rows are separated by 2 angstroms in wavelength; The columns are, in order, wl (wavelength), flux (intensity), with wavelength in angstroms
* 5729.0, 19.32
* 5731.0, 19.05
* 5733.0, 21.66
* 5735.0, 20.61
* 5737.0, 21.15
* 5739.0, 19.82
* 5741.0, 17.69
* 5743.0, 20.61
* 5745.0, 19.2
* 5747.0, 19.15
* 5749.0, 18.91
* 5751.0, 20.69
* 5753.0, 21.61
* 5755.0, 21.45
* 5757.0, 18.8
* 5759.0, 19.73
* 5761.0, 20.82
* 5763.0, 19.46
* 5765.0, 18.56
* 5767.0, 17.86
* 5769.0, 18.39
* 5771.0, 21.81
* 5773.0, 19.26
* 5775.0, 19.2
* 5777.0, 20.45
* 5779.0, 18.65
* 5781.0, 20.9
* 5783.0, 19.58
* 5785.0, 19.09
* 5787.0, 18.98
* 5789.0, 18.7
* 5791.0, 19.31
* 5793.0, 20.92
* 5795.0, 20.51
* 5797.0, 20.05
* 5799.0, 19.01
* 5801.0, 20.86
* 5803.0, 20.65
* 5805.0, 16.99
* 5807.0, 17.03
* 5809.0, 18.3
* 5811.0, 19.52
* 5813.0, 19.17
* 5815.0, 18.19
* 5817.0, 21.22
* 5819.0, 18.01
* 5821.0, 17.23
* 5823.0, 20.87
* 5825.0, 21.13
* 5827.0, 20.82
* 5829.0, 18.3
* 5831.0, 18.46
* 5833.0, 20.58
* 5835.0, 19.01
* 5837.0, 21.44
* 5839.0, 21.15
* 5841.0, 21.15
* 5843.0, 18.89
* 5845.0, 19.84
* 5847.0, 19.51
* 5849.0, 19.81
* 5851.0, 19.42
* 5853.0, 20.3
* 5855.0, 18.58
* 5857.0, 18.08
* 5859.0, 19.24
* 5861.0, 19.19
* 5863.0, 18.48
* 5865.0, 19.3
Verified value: -59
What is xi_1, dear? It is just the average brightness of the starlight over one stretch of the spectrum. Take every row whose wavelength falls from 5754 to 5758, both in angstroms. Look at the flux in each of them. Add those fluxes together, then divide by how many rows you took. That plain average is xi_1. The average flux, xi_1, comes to 20.1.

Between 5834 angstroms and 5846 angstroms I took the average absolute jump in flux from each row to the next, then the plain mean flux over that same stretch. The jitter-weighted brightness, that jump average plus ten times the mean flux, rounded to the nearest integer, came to 204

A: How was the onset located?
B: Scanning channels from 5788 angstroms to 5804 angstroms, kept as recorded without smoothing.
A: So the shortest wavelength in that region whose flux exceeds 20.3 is 5793.0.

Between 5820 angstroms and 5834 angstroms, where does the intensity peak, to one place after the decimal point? 5825.0 angstroms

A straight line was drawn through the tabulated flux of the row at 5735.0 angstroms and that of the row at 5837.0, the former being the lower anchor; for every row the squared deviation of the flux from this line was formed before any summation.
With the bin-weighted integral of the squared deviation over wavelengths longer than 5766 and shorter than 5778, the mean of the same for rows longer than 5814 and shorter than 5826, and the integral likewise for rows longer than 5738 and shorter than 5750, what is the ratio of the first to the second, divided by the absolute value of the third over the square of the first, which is 402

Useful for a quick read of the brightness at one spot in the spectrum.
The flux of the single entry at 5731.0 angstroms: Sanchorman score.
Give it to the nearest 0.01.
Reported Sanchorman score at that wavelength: 19.05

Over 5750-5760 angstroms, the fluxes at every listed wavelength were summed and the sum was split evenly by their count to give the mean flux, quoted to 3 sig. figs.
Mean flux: 20.5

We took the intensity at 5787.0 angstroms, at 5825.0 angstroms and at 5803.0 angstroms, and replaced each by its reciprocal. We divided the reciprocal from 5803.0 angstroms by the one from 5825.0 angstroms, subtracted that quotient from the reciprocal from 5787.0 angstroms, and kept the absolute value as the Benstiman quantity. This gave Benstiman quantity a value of 0.97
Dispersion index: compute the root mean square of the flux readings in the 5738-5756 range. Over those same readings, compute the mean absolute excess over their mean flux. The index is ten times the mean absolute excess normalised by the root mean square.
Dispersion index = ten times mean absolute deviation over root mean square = 0.53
